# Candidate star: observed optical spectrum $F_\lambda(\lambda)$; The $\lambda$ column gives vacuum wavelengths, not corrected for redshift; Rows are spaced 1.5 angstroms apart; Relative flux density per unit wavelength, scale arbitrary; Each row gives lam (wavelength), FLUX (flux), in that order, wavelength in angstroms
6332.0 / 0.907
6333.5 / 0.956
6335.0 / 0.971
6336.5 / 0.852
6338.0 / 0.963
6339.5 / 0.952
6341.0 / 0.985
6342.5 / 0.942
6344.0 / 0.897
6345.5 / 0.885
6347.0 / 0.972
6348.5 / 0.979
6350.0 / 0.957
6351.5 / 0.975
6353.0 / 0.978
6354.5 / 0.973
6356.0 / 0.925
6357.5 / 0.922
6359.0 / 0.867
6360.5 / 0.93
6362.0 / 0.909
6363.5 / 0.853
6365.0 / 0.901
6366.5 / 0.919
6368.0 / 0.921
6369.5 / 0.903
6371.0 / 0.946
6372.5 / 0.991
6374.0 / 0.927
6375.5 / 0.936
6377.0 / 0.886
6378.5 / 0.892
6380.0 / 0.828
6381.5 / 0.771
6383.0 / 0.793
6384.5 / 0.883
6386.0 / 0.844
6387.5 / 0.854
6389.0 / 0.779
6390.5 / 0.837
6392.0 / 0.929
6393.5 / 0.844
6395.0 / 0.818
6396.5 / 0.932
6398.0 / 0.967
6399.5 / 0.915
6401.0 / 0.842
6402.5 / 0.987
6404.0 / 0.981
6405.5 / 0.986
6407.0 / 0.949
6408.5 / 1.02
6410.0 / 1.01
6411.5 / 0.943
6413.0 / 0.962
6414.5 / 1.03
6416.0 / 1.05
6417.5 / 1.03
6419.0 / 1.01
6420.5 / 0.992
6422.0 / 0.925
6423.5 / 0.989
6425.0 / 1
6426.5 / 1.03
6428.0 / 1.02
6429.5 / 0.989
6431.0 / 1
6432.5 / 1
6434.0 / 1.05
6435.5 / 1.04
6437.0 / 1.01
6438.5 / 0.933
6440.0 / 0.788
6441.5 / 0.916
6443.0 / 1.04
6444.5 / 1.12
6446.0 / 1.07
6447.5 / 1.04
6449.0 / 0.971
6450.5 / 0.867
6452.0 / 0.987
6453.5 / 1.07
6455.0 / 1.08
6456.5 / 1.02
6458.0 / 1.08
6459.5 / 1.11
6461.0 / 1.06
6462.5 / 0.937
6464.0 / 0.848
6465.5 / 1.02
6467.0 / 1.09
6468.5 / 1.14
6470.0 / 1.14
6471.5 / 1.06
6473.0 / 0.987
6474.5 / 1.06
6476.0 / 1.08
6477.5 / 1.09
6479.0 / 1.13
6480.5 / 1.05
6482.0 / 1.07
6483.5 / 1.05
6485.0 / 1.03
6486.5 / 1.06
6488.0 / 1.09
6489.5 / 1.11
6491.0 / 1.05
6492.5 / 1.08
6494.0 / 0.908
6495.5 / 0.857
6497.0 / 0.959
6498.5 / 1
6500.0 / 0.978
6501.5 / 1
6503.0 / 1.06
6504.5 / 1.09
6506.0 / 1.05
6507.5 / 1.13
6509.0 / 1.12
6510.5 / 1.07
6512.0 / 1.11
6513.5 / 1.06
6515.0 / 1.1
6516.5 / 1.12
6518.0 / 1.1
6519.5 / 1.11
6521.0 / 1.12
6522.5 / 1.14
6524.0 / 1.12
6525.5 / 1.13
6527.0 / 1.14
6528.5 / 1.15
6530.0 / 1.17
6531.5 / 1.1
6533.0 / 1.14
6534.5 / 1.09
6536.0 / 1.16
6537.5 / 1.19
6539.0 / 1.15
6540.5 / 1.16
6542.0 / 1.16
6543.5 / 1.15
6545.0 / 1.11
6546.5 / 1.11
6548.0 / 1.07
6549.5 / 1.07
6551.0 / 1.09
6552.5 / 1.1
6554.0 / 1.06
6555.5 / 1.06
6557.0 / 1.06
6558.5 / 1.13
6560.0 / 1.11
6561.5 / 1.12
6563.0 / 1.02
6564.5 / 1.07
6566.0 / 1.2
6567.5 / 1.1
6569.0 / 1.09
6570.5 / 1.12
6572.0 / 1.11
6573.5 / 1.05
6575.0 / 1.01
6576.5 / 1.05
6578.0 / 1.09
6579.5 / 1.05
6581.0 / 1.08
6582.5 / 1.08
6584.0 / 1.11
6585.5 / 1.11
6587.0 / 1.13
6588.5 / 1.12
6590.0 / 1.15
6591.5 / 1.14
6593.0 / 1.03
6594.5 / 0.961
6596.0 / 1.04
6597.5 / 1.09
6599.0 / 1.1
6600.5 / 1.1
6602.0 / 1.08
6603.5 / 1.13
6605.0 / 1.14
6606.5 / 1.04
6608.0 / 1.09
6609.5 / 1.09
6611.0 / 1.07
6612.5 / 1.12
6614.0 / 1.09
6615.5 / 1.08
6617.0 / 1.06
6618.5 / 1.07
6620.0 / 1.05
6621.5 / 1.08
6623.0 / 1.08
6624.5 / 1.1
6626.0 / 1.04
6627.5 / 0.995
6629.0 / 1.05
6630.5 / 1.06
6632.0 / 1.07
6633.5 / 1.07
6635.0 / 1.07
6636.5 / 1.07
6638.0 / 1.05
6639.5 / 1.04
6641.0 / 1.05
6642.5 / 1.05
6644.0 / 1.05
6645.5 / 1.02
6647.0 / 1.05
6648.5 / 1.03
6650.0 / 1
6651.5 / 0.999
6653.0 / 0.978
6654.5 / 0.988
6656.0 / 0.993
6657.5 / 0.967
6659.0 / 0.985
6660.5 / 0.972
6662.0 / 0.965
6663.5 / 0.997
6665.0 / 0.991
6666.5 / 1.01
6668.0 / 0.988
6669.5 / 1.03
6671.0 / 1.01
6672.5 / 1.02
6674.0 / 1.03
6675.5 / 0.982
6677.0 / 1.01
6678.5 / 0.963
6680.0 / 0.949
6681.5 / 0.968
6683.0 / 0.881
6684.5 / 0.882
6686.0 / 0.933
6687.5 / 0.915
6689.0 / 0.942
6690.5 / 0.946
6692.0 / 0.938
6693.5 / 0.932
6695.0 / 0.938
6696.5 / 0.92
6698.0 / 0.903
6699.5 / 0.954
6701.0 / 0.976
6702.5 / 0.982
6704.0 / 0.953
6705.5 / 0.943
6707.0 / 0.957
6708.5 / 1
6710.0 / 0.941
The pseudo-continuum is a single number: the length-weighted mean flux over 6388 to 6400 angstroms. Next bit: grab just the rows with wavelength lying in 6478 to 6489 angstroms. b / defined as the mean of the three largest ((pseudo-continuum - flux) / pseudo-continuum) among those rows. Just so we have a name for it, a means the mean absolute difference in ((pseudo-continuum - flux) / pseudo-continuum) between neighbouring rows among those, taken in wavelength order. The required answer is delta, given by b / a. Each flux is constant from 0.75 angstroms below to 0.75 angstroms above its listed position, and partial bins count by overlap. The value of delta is -5.0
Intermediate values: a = 0.038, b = -0.191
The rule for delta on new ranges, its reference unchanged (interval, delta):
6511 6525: -8.9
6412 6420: -3.9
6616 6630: -5.1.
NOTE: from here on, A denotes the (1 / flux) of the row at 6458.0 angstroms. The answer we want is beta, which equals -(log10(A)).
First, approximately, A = 0.93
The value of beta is 0.03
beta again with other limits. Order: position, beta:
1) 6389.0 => -0.11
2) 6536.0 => 0.06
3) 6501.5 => 0.00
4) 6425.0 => 0.00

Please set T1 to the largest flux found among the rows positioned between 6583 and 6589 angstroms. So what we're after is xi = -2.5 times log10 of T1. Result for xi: -0.13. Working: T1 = 1.13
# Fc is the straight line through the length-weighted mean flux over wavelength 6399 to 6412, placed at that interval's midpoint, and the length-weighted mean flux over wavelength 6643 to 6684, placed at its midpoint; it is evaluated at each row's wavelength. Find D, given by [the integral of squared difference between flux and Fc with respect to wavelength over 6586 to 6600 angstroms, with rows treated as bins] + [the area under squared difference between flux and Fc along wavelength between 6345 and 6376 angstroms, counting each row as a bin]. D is 0.25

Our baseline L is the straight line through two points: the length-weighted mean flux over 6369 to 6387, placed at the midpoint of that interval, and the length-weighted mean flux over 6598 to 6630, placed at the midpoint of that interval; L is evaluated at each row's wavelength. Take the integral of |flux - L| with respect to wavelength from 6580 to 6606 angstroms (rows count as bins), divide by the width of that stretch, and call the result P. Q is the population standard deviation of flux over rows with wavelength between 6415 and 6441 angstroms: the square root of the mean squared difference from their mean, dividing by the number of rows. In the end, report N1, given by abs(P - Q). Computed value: 0.01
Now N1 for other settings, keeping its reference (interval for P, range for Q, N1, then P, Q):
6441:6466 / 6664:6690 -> 0.05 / 0.10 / 0.046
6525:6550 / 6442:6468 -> 0.04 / 0.12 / 0.077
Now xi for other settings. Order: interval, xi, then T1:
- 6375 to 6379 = 0.07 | 0.936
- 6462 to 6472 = -0.14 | 1.14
